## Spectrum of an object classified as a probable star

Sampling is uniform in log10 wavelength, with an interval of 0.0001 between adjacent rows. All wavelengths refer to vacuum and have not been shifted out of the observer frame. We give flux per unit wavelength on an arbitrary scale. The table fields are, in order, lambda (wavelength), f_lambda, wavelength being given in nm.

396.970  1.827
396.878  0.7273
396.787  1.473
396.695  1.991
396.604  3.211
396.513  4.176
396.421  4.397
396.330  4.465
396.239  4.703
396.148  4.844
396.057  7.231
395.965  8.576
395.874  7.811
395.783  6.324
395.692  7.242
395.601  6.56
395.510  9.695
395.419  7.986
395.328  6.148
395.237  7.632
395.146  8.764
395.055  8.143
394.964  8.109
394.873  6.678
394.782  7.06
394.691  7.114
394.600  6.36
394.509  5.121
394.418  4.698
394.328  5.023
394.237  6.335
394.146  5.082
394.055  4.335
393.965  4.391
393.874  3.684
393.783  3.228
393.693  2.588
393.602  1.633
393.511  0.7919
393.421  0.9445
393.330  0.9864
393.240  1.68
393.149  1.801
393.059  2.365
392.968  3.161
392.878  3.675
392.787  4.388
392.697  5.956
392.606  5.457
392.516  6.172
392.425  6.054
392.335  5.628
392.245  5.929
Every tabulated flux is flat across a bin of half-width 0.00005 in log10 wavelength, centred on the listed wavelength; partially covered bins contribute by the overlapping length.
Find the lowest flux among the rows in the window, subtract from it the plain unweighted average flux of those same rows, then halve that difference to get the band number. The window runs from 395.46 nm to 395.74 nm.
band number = -0.64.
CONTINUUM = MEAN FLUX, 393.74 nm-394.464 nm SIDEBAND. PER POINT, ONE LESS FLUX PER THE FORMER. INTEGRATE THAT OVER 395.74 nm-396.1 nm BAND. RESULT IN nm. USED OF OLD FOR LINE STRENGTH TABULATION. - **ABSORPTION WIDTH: -0.23 nm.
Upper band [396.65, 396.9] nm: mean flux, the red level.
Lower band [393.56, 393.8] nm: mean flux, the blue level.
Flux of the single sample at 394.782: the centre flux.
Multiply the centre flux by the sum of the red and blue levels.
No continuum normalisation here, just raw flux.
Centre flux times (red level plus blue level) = 27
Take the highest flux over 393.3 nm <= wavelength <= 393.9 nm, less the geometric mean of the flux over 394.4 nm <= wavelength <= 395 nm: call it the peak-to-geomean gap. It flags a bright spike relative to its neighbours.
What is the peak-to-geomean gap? -2.7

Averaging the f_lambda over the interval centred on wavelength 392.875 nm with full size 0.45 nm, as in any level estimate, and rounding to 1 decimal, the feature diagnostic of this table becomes 3.9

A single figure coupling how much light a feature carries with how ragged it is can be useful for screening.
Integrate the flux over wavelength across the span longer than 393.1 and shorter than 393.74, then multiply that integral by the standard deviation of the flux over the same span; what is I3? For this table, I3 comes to 0.6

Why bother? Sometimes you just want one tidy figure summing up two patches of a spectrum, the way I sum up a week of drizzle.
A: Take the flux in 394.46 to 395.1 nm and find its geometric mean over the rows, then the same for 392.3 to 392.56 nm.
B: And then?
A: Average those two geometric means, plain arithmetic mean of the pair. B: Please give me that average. 6.4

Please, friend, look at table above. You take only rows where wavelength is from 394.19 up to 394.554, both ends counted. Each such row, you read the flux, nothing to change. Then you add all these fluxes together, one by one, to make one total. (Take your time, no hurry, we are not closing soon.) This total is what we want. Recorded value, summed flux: 21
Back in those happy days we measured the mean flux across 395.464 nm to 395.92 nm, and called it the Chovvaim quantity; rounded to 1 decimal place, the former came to 7.5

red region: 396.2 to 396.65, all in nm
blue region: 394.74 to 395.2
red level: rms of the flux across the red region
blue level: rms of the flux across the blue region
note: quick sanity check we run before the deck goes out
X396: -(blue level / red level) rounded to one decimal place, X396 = -1.8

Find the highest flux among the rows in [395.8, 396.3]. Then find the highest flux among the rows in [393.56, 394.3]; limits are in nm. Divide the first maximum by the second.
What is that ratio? 1.4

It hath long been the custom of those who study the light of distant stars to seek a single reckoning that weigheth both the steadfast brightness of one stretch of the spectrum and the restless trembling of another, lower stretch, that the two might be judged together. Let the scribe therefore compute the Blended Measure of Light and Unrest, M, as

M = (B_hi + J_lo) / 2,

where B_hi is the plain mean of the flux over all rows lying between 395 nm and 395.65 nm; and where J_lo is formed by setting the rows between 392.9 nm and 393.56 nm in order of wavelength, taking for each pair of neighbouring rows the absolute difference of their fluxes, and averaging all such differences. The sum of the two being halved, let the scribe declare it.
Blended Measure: 4.12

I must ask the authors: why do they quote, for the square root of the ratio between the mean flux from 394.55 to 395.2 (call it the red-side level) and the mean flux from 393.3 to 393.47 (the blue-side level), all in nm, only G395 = 2.8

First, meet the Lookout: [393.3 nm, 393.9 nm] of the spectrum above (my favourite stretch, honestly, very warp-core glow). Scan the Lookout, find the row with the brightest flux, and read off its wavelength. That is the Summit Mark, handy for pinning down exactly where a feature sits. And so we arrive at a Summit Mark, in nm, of 393.874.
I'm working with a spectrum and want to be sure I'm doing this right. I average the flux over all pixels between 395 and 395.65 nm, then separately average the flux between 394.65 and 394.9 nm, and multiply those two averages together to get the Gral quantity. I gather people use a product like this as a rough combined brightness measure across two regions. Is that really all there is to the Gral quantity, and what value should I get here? 55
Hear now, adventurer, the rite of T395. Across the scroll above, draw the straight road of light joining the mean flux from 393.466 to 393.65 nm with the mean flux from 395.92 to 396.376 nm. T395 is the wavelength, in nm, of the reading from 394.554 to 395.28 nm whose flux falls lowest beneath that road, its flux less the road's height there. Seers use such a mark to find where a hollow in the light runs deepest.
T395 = 394.873 nm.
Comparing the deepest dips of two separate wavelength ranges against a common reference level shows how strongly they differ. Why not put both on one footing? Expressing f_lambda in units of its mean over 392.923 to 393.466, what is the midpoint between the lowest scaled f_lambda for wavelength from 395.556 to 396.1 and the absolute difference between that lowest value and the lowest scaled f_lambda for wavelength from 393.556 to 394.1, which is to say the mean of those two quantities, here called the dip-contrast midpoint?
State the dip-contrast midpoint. 3.0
